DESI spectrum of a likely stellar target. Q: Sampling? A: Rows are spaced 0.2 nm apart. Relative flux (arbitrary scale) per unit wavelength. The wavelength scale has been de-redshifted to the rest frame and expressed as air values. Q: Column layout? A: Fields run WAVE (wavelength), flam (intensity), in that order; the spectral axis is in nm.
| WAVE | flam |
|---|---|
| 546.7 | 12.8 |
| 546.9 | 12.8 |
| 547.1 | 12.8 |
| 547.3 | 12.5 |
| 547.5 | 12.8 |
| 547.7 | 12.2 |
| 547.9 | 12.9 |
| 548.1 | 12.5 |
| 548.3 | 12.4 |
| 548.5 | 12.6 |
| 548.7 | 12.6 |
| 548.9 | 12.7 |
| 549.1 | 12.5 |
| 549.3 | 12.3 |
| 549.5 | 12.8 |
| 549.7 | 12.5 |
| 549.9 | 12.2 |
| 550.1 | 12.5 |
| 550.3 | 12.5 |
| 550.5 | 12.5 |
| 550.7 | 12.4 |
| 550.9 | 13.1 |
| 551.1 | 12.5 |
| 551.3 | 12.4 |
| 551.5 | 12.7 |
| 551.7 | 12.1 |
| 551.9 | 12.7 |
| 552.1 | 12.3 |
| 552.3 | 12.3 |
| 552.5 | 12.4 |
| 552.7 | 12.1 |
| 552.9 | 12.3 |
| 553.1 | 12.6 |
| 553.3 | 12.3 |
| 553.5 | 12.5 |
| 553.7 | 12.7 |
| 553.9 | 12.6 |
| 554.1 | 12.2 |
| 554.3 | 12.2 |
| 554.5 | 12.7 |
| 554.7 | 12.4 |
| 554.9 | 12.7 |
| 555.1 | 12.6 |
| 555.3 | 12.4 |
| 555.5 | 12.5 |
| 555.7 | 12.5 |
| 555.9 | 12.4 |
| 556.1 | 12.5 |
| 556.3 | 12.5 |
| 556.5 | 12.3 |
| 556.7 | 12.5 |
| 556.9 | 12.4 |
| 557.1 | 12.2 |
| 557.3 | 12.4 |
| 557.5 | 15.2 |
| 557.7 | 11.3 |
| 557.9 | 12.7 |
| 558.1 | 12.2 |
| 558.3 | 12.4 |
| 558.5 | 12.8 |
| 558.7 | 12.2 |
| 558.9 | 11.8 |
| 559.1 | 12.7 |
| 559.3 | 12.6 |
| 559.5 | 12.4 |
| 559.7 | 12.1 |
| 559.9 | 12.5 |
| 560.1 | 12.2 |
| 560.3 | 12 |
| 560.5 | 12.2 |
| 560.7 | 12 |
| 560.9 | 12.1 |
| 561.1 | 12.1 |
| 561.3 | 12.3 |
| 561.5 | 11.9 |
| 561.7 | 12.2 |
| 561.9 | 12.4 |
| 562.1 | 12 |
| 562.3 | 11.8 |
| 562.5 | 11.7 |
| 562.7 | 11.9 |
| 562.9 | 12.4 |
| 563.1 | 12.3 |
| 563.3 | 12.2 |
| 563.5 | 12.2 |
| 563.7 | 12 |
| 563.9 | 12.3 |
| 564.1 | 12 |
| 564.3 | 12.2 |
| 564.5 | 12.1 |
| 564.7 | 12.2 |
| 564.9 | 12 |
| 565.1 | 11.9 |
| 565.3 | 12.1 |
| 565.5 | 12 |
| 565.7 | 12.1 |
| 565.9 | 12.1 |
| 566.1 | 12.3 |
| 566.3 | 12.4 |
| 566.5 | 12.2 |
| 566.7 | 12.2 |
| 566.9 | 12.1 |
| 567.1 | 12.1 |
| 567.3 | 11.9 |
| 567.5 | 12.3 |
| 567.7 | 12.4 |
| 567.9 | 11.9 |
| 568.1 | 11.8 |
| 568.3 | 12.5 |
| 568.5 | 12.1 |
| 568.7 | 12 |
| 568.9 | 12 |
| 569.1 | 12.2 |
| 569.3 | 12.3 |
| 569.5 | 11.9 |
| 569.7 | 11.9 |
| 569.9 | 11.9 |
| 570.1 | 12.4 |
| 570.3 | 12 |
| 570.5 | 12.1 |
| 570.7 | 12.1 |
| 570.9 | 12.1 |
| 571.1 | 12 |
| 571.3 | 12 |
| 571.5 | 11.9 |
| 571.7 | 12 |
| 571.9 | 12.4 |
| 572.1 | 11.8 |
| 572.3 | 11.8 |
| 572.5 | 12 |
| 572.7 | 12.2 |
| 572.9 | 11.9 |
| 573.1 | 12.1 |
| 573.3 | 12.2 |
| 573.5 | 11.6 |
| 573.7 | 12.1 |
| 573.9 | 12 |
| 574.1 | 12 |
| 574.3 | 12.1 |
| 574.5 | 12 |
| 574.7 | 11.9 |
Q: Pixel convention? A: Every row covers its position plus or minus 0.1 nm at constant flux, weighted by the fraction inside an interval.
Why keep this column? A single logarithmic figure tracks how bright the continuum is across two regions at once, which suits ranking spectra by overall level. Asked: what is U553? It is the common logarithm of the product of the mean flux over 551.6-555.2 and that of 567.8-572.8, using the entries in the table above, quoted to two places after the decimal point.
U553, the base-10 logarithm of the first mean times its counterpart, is 2.18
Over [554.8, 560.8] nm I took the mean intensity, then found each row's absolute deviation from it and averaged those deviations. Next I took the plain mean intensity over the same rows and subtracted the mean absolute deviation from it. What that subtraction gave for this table 12.1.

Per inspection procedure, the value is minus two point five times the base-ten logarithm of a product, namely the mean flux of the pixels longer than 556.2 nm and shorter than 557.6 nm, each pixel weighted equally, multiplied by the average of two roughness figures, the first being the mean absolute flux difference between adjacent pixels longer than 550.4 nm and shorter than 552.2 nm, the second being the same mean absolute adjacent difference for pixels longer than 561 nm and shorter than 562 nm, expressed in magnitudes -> -1.63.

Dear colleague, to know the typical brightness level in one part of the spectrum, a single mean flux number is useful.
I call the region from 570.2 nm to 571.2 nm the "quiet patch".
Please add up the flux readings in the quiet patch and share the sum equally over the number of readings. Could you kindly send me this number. 12.1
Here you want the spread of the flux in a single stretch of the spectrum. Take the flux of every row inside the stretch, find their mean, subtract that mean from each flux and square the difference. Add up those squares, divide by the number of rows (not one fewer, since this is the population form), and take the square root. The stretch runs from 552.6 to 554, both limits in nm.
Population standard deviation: 0.20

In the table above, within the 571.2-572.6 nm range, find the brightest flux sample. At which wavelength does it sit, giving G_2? 571.9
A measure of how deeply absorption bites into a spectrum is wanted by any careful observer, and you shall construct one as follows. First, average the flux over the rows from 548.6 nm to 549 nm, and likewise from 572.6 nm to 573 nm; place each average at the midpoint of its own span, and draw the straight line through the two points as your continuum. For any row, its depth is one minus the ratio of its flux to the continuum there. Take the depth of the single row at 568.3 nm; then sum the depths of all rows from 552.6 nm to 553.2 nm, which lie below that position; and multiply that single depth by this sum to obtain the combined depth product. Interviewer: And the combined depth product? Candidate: -0.0014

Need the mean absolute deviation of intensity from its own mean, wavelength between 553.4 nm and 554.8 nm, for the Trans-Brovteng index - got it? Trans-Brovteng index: 0.18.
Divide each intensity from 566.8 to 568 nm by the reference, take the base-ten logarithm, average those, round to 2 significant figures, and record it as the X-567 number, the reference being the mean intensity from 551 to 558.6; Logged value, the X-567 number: -0.013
